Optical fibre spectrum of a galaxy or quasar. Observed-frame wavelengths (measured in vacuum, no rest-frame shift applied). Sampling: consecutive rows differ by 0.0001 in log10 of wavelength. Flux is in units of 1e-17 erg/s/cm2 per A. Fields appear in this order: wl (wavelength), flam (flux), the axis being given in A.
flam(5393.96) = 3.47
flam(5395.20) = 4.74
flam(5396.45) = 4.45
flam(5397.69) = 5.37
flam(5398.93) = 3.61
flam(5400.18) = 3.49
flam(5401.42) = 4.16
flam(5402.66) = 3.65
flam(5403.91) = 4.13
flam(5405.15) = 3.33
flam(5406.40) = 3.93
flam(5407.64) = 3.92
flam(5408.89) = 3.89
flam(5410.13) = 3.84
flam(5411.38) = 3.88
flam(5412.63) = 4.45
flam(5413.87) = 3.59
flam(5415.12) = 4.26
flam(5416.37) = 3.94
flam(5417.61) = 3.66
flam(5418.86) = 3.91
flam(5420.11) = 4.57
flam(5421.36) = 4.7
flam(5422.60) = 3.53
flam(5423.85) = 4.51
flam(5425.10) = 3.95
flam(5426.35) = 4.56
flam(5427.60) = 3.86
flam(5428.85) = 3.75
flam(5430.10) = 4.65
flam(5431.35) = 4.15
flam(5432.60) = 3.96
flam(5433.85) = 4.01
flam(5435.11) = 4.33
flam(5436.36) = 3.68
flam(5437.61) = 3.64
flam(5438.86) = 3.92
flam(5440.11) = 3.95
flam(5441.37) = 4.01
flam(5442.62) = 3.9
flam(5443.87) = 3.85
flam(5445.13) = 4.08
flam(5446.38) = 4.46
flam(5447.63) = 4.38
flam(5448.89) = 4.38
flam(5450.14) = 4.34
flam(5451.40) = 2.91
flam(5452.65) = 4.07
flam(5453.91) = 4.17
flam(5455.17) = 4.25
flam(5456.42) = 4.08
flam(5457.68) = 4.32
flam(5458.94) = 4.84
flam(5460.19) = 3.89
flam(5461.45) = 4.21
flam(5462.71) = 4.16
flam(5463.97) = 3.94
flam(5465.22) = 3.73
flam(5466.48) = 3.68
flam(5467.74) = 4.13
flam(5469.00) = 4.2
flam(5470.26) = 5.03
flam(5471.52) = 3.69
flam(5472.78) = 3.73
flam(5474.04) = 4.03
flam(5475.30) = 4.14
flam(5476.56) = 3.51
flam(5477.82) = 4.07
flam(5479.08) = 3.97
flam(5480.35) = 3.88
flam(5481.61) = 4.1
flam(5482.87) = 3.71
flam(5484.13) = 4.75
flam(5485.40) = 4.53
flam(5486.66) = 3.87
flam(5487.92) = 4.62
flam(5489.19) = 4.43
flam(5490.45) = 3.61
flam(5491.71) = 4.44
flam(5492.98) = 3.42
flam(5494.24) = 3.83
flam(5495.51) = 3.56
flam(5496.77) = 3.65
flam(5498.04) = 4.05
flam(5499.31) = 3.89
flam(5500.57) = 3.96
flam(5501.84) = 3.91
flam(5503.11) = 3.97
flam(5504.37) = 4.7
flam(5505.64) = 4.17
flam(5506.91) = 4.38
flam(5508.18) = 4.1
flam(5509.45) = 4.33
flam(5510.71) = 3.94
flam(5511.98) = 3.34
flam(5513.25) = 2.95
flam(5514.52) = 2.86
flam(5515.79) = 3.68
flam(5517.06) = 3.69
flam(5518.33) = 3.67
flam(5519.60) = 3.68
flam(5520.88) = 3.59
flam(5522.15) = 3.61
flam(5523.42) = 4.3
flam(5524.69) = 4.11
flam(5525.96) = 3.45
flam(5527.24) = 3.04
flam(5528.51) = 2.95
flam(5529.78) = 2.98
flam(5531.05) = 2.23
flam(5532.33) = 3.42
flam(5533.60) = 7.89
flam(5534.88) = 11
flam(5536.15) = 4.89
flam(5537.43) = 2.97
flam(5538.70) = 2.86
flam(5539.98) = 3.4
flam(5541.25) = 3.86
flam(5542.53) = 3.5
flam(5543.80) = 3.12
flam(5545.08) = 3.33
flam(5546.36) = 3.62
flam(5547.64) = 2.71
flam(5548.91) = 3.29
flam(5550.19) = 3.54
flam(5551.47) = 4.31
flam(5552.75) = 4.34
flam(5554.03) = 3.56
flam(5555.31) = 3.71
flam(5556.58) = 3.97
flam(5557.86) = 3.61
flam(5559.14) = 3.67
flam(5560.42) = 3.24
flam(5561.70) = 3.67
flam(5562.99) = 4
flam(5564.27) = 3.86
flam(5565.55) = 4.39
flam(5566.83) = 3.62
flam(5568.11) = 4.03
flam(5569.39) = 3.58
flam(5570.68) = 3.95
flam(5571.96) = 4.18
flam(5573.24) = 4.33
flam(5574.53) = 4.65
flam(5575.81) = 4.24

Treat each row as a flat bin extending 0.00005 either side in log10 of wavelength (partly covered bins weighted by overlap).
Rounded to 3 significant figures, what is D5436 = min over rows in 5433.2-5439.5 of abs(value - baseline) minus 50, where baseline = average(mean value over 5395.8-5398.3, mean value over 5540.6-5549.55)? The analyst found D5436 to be -49.9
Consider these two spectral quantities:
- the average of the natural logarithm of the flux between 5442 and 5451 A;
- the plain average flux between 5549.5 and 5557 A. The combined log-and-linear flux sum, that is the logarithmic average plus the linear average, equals 5.3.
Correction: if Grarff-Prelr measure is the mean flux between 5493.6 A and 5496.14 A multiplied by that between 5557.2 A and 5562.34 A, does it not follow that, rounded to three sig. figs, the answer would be 13.1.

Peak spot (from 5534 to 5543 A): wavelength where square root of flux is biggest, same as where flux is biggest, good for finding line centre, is 5534.88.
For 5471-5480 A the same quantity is 5475.30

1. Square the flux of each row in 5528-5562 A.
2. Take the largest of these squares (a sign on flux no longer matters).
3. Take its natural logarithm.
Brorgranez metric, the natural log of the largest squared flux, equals 4.80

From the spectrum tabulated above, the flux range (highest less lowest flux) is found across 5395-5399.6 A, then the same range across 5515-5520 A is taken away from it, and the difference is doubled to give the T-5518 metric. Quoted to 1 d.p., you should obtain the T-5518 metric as 3.5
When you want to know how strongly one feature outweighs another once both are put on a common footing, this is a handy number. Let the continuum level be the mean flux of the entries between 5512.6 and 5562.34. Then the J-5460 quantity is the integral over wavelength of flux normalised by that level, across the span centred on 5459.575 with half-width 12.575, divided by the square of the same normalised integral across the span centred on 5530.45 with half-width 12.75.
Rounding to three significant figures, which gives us 0.0366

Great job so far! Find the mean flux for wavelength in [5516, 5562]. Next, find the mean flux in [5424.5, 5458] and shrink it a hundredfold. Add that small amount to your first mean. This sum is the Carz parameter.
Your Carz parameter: 3.9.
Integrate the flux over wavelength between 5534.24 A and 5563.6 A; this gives 115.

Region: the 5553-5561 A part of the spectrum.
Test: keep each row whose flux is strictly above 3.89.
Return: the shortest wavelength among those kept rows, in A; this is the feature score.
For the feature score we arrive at 5556.58 A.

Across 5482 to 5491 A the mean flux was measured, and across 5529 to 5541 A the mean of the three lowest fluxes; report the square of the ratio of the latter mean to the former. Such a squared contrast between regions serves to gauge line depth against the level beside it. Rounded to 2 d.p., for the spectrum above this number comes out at 0.41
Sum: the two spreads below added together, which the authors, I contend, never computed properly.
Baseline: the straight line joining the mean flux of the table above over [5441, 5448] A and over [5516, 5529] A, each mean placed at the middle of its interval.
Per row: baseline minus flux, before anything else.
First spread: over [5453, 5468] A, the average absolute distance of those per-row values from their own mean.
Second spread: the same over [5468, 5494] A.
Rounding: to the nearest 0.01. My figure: 0.55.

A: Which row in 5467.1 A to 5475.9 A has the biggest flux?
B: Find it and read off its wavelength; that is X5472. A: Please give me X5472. 5470.26 A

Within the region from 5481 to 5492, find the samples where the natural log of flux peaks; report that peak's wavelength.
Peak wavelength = 5484.13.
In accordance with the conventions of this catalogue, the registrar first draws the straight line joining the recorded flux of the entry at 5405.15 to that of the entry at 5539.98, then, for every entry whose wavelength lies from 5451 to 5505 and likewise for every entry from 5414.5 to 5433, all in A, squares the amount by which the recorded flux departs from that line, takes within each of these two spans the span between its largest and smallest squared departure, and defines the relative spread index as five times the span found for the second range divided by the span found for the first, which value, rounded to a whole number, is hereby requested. 3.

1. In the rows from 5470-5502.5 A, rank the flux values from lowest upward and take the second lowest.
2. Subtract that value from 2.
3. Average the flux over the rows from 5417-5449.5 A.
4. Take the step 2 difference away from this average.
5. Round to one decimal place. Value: 5.6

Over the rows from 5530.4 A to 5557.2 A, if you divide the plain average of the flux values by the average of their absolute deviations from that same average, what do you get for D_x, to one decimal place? 3.5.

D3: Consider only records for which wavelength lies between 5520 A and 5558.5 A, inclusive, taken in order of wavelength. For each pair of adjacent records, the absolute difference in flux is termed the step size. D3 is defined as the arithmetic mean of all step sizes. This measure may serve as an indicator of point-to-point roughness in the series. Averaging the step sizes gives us 0.9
